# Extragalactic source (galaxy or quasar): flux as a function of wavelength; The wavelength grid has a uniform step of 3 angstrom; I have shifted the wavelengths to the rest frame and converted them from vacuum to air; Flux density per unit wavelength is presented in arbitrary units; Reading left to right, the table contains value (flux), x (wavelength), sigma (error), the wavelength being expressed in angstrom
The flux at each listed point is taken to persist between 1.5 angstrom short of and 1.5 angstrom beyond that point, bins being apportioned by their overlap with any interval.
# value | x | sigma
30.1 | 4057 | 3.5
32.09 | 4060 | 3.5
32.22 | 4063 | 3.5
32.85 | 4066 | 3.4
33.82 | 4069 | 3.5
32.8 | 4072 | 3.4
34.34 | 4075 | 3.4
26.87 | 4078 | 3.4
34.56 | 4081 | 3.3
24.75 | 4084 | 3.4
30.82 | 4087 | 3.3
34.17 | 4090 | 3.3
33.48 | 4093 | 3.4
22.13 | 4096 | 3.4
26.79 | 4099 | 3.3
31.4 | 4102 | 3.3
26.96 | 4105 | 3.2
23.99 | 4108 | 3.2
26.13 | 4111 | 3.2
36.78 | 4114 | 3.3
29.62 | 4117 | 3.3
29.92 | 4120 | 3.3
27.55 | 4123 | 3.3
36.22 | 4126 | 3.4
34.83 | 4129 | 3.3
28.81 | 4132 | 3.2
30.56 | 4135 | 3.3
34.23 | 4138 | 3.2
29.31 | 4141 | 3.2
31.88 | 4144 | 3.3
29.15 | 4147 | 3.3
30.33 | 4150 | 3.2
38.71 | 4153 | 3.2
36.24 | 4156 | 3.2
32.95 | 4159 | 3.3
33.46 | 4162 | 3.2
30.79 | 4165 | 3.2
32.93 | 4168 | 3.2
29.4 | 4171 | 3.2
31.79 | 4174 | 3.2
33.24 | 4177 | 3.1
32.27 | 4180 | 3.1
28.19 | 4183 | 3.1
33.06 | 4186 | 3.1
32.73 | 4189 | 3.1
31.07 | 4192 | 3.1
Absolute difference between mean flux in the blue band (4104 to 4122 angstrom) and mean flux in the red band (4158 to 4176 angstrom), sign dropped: 3.0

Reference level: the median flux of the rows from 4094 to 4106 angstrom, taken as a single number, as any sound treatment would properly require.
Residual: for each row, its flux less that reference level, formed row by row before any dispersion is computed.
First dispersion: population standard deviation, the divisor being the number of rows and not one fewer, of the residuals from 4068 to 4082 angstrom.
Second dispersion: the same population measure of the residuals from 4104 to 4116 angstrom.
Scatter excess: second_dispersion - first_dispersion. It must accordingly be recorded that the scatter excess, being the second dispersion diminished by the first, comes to 2.1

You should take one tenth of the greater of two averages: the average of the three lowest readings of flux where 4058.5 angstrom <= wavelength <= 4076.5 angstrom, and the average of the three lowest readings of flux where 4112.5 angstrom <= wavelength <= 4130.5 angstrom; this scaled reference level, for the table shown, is 3.24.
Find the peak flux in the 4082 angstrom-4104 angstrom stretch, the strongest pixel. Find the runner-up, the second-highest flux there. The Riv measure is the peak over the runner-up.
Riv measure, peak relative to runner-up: 1.02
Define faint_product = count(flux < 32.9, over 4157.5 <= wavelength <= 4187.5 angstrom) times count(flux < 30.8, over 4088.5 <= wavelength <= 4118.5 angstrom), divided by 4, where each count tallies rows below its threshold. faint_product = 7.5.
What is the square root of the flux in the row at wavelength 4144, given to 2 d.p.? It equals 5.65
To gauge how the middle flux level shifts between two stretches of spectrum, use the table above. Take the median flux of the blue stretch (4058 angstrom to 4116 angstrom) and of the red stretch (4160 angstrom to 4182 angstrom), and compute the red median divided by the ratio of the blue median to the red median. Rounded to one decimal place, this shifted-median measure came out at 32.5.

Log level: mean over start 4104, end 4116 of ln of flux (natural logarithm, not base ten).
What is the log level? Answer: 3.34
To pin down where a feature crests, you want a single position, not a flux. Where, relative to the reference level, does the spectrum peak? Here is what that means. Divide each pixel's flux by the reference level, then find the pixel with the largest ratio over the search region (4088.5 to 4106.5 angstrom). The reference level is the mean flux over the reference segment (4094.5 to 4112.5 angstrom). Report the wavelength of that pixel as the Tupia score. 4090 angstrom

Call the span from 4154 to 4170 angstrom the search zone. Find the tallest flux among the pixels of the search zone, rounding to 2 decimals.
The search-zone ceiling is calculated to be 36.24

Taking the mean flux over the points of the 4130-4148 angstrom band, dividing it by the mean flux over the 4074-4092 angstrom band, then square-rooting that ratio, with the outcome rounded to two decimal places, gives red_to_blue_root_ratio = 1.00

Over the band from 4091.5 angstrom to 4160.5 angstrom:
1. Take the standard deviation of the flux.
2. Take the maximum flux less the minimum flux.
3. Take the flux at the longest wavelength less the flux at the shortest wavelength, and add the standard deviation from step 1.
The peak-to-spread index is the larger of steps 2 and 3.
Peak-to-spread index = 16.6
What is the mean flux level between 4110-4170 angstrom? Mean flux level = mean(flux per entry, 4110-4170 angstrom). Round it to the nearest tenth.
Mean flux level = 32.0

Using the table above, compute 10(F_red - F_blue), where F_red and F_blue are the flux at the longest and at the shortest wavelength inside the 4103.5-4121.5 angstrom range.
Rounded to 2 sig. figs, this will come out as 30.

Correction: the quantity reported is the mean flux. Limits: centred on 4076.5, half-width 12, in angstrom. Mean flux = 31.4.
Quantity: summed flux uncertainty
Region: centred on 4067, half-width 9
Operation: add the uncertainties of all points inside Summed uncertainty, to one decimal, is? 20.7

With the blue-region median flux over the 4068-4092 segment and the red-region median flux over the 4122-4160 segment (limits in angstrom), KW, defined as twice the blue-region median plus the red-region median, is 98.5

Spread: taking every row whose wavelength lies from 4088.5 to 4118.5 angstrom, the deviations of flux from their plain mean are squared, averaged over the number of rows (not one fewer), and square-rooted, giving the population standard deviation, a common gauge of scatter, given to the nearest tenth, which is 4.5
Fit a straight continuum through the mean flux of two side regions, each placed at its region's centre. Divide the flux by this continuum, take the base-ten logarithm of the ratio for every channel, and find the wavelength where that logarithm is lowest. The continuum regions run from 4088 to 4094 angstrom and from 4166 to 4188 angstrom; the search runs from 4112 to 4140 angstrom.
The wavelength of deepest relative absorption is 4123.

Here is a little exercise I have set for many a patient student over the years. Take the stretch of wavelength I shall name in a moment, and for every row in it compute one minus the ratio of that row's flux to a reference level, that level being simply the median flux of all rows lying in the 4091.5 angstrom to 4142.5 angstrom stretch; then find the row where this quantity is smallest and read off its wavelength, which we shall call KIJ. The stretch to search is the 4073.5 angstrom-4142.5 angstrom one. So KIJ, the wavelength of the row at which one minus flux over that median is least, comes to 4114 angstrom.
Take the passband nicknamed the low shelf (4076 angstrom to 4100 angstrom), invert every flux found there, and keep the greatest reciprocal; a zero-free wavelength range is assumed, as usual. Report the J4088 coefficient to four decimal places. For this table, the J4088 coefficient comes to 0.0452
